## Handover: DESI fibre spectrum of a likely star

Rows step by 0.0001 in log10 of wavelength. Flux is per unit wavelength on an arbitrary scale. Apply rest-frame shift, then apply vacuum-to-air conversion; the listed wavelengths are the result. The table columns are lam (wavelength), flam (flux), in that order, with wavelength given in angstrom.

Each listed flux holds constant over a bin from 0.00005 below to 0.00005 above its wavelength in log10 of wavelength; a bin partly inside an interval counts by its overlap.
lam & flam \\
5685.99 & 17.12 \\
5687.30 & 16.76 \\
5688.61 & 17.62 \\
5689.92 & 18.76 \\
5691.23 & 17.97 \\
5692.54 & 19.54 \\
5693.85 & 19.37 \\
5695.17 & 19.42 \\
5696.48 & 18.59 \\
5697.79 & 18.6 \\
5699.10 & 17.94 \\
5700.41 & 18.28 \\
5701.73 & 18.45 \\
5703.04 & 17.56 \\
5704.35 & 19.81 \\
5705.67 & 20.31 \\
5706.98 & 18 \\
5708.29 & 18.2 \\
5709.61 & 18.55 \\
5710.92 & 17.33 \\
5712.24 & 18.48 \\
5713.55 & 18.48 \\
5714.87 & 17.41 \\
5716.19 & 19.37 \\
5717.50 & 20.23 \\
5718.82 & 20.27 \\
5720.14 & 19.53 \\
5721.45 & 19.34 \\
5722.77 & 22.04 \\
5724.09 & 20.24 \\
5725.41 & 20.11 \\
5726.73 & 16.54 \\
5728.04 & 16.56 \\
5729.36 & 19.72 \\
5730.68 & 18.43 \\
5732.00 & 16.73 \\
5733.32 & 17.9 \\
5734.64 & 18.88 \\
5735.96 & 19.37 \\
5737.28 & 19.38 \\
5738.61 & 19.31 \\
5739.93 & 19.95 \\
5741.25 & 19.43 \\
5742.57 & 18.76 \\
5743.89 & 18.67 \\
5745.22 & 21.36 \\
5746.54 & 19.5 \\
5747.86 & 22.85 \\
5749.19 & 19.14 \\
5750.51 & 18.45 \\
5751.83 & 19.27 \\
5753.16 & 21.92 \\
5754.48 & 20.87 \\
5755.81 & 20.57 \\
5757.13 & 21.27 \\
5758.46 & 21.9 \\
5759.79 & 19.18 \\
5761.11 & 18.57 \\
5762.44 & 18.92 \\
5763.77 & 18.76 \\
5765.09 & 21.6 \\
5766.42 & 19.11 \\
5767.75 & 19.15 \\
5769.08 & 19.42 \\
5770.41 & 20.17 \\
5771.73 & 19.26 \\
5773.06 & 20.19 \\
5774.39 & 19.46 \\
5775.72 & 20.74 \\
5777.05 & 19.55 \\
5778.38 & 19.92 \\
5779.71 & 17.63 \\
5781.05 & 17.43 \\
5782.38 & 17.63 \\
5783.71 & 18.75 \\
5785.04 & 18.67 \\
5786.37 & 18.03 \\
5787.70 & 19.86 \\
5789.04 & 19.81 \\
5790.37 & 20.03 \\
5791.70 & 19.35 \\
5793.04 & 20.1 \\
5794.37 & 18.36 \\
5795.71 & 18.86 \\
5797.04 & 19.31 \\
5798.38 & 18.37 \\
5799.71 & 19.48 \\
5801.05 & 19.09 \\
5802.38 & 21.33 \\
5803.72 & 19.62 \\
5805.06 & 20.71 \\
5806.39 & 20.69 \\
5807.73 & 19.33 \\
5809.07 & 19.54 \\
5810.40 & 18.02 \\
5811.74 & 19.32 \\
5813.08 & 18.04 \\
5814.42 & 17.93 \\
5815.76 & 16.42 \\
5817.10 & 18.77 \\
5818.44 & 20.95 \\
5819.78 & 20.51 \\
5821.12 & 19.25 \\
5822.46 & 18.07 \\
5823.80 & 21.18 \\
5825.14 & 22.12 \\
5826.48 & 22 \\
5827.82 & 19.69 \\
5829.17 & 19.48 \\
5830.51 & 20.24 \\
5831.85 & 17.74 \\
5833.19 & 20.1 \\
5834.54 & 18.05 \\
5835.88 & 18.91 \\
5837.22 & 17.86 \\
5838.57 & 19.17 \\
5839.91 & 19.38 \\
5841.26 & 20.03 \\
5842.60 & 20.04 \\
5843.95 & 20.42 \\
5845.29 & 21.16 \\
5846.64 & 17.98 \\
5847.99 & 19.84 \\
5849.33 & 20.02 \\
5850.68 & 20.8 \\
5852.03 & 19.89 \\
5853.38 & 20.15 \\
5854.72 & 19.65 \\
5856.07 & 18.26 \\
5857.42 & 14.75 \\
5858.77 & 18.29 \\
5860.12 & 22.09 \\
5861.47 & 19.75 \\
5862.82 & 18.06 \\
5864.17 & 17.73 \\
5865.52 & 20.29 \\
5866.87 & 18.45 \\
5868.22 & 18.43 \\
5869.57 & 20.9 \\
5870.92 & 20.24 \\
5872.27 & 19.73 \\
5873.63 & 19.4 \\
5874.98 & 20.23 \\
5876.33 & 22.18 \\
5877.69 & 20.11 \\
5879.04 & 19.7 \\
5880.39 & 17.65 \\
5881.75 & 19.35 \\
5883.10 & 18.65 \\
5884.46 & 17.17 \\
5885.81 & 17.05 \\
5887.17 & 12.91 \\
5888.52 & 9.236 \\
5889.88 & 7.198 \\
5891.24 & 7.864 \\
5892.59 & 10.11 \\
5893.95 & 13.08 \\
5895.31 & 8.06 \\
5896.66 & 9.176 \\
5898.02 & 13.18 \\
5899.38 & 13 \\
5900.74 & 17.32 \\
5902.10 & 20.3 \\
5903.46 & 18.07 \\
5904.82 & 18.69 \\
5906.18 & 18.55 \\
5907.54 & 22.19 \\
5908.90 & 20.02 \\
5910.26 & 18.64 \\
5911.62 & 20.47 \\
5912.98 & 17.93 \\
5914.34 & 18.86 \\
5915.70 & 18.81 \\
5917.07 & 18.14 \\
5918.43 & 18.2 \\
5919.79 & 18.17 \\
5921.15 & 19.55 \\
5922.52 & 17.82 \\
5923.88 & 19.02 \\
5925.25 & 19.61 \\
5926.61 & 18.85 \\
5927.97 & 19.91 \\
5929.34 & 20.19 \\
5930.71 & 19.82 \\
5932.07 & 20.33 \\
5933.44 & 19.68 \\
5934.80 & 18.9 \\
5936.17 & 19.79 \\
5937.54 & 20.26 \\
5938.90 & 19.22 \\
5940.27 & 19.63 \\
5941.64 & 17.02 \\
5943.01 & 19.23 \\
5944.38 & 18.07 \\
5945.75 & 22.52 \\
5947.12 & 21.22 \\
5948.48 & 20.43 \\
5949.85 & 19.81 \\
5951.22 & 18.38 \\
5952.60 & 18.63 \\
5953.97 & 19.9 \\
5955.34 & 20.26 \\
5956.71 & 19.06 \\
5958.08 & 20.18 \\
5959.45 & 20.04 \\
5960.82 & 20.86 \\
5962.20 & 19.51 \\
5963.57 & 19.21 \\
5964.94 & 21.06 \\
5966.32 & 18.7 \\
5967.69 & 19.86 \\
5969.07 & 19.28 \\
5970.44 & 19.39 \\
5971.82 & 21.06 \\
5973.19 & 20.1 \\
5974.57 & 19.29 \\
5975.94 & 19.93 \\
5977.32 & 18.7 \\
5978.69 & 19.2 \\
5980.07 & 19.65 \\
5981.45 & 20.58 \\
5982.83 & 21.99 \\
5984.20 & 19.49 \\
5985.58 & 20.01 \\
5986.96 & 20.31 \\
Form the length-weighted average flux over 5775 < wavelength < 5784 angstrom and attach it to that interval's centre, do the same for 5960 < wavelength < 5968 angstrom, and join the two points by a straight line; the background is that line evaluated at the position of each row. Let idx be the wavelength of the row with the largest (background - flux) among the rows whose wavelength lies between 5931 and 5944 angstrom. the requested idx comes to 5941.64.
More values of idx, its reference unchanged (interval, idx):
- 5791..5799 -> 5798.38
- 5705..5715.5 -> 5710.92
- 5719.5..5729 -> 5726.73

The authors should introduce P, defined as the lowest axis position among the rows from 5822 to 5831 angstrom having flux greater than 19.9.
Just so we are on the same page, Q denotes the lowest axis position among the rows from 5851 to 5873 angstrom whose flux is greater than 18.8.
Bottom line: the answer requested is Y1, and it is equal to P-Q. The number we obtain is -28.2 angstrom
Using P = 5823.80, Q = 5852.03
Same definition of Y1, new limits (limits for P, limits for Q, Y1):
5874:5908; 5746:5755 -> 128.4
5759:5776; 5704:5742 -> 60.7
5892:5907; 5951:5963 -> -51.9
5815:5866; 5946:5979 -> -128.7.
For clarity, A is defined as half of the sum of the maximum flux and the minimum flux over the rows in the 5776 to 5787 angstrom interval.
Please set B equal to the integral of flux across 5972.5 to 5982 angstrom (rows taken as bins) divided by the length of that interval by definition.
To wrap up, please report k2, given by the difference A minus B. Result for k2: -1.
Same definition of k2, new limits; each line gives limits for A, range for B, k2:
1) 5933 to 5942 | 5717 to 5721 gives -1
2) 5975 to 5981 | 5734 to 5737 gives 0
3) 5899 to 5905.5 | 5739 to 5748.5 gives -3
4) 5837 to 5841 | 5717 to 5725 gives -2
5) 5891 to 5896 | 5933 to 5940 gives -9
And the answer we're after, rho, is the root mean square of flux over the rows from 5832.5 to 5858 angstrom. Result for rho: 19.3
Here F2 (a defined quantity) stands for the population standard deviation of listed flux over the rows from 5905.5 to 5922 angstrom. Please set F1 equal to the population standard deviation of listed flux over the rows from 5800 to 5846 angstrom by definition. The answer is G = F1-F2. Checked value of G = 0.11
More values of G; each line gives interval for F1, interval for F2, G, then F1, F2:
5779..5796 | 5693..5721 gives 0.02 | 0.9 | 0.90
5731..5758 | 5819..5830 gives 0.08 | 1.4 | 1.33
